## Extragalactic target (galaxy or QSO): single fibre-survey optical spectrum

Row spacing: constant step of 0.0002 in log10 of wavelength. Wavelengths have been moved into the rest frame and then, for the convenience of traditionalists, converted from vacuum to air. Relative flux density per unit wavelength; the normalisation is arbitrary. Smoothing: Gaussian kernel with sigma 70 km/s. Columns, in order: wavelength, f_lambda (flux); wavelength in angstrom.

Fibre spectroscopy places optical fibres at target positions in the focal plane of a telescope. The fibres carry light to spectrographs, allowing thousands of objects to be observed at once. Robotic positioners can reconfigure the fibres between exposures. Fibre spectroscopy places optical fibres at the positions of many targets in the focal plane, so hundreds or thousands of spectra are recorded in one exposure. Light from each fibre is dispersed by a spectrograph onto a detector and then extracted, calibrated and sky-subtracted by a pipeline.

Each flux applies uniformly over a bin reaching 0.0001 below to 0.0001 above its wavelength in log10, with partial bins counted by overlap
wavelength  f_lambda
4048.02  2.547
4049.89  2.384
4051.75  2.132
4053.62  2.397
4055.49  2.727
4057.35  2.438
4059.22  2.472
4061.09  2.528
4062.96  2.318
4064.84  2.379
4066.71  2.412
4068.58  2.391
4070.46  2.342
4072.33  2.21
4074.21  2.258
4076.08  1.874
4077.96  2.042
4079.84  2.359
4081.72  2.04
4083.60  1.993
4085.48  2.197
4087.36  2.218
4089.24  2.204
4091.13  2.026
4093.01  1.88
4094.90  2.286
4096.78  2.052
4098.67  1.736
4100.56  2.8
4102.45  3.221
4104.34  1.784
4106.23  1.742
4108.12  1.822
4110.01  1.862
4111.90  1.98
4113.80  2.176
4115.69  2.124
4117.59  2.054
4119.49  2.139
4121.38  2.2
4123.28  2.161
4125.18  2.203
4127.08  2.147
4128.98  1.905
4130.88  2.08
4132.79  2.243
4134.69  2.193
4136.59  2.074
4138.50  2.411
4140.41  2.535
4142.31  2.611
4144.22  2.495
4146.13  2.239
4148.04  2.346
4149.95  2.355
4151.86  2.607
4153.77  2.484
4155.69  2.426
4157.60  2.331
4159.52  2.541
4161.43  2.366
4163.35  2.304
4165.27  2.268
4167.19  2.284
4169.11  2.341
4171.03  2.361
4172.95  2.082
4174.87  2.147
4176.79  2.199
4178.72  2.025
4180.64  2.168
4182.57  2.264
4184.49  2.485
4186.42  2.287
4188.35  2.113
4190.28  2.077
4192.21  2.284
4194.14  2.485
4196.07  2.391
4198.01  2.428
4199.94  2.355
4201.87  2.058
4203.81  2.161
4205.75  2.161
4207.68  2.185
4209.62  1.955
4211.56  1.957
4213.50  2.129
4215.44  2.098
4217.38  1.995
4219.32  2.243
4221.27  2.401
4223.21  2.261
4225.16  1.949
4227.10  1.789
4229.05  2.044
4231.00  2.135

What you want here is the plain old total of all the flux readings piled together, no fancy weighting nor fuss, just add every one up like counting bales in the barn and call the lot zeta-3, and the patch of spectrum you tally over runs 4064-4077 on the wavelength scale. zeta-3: 15.9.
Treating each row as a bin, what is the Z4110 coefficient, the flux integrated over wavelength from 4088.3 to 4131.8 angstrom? 92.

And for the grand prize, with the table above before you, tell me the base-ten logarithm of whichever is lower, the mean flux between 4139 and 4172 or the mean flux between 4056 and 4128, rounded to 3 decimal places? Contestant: 0.340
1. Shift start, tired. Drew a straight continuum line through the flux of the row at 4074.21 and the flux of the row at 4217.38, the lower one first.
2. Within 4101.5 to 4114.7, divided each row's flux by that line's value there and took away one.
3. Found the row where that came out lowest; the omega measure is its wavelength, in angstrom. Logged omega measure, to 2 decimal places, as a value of 4106.23 angstrom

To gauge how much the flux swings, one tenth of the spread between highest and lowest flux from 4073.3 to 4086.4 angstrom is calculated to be 0.05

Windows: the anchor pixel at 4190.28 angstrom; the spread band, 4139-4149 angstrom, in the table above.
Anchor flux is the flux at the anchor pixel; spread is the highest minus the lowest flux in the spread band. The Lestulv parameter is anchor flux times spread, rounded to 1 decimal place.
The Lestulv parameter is 0.8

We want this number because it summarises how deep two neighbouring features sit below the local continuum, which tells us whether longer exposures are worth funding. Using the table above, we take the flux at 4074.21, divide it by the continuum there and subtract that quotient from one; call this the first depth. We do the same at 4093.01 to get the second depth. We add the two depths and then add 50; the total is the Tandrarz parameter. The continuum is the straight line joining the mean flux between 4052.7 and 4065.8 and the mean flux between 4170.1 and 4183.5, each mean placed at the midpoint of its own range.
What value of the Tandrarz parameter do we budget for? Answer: 50.28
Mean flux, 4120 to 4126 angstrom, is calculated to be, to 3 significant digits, 2.19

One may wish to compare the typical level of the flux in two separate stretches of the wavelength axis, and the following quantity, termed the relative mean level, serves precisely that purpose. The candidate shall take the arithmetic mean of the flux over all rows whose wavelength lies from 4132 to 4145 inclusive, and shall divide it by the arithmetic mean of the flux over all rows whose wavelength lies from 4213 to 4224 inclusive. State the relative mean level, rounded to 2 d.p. 1.08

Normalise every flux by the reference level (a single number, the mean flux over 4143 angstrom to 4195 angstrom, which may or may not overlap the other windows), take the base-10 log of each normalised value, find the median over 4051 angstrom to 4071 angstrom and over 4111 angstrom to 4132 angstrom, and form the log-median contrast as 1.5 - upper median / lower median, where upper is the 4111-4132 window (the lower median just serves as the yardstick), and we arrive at 3.6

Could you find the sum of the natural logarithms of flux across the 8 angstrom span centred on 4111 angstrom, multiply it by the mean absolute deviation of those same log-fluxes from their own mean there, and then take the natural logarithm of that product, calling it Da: -1.8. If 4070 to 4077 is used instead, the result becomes -1.5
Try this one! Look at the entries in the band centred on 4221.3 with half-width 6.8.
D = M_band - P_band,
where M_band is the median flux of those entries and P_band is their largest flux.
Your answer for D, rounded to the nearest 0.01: -0.30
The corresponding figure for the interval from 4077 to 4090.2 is -0.16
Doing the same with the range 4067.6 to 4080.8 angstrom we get -0.13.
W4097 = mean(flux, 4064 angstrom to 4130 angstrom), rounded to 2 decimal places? 2.15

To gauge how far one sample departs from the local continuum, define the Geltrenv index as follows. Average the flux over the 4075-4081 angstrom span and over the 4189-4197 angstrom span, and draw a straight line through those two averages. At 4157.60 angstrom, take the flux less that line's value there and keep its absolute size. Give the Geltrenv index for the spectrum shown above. 0.09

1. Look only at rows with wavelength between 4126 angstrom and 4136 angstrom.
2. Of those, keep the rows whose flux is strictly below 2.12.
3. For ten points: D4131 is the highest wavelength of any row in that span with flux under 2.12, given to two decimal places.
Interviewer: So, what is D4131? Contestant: 4130.88 angstrom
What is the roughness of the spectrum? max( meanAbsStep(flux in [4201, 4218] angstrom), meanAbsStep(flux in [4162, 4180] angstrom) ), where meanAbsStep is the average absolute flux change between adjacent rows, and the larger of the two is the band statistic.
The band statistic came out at 0.09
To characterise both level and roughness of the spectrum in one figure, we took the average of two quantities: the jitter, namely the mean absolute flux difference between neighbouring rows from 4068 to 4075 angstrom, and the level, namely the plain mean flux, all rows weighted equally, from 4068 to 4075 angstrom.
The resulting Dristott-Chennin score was 1.19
